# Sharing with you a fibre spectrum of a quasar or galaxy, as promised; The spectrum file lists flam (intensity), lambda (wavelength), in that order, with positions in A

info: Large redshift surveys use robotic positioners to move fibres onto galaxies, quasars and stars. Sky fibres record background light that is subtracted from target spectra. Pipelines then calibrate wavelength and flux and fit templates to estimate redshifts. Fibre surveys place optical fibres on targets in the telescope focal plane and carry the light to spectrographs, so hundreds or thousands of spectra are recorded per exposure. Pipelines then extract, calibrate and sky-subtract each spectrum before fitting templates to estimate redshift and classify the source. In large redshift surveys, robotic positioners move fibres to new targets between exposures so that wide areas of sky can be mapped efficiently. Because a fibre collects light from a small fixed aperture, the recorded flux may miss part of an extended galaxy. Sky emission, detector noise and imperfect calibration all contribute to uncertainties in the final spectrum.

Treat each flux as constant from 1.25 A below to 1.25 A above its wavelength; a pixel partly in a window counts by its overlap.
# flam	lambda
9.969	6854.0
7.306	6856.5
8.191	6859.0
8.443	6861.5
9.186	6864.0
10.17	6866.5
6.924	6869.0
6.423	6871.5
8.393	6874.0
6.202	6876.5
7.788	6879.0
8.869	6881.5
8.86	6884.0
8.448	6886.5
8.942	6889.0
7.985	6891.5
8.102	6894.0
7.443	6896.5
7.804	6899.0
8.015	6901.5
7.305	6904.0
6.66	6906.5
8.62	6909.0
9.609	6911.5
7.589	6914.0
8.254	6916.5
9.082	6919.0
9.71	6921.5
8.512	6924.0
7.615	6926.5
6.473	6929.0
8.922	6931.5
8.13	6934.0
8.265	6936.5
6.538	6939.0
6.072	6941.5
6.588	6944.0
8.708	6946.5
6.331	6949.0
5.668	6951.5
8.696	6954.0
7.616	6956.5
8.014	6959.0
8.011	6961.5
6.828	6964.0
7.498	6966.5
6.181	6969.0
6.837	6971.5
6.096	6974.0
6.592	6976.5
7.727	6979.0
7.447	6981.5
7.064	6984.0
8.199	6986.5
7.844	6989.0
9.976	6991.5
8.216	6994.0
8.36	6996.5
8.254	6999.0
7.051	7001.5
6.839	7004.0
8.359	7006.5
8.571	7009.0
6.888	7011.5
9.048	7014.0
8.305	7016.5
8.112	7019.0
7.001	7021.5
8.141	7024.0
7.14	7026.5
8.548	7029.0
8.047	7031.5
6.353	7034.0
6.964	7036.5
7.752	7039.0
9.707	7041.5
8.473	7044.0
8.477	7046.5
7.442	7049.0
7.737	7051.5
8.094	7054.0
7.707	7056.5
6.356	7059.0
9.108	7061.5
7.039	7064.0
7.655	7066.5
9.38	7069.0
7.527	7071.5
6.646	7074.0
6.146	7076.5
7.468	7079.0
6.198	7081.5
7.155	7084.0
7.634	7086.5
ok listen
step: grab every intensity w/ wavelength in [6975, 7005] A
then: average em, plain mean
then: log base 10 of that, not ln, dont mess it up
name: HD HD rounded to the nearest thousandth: 0.892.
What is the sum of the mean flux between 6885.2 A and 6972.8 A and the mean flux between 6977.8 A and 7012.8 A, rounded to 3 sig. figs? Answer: 15.7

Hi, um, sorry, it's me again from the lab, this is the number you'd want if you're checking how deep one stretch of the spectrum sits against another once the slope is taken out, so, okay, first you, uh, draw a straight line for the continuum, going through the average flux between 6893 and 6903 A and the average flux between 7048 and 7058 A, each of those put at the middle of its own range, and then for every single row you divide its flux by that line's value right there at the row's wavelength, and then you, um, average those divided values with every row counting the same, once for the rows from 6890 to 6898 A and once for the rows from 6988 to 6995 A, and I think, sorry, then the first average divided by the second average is 0.90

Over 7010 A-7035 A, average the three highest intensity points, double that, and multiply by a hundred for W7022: 1727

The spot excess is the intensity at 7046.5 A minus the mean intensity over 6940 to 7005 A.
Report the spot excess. 1.1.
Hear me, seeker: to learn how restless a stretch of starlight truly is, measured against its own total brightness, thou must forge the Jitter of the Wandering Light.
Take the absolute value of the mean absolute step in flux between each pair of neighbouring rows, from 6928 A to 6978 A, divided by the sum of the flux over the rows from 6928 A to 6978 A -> 0.0076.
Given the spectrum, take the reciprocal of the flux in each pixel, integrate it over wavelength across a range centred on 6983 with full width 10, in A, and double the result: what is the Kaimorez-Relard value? 2.64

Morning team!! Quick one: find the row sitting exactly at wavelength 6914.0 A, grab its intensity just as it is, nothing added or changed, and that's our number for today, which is 7.589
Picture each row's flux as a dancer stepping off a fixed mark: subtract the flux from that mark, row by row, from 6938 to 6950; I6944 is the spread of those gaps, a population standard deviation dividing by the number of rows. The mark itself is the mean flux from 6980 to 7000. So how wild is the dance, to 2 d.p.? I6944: 0.95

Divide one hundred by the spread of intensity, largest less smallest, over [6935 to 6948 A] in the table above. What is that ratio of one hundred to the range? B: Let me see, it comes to 38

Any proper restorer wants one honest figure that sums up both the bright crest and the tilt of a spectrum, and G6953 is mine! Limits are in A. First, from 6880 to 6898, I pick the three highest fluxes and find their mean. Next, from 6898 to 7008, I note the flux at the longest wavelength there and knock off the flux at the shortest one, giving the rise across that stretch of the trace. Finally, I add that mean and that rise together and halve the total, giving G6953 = 4.7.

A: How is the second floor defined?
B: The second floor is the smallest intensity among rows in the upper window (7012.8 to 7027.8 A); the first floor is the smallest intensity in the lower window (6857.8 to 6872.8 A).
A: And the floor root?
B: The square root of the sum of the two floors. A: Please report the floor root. 3.66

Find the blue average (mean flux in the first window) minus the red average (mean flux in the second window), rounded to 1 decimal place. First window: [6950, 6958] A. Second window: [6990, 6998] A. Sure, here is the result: -1.5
